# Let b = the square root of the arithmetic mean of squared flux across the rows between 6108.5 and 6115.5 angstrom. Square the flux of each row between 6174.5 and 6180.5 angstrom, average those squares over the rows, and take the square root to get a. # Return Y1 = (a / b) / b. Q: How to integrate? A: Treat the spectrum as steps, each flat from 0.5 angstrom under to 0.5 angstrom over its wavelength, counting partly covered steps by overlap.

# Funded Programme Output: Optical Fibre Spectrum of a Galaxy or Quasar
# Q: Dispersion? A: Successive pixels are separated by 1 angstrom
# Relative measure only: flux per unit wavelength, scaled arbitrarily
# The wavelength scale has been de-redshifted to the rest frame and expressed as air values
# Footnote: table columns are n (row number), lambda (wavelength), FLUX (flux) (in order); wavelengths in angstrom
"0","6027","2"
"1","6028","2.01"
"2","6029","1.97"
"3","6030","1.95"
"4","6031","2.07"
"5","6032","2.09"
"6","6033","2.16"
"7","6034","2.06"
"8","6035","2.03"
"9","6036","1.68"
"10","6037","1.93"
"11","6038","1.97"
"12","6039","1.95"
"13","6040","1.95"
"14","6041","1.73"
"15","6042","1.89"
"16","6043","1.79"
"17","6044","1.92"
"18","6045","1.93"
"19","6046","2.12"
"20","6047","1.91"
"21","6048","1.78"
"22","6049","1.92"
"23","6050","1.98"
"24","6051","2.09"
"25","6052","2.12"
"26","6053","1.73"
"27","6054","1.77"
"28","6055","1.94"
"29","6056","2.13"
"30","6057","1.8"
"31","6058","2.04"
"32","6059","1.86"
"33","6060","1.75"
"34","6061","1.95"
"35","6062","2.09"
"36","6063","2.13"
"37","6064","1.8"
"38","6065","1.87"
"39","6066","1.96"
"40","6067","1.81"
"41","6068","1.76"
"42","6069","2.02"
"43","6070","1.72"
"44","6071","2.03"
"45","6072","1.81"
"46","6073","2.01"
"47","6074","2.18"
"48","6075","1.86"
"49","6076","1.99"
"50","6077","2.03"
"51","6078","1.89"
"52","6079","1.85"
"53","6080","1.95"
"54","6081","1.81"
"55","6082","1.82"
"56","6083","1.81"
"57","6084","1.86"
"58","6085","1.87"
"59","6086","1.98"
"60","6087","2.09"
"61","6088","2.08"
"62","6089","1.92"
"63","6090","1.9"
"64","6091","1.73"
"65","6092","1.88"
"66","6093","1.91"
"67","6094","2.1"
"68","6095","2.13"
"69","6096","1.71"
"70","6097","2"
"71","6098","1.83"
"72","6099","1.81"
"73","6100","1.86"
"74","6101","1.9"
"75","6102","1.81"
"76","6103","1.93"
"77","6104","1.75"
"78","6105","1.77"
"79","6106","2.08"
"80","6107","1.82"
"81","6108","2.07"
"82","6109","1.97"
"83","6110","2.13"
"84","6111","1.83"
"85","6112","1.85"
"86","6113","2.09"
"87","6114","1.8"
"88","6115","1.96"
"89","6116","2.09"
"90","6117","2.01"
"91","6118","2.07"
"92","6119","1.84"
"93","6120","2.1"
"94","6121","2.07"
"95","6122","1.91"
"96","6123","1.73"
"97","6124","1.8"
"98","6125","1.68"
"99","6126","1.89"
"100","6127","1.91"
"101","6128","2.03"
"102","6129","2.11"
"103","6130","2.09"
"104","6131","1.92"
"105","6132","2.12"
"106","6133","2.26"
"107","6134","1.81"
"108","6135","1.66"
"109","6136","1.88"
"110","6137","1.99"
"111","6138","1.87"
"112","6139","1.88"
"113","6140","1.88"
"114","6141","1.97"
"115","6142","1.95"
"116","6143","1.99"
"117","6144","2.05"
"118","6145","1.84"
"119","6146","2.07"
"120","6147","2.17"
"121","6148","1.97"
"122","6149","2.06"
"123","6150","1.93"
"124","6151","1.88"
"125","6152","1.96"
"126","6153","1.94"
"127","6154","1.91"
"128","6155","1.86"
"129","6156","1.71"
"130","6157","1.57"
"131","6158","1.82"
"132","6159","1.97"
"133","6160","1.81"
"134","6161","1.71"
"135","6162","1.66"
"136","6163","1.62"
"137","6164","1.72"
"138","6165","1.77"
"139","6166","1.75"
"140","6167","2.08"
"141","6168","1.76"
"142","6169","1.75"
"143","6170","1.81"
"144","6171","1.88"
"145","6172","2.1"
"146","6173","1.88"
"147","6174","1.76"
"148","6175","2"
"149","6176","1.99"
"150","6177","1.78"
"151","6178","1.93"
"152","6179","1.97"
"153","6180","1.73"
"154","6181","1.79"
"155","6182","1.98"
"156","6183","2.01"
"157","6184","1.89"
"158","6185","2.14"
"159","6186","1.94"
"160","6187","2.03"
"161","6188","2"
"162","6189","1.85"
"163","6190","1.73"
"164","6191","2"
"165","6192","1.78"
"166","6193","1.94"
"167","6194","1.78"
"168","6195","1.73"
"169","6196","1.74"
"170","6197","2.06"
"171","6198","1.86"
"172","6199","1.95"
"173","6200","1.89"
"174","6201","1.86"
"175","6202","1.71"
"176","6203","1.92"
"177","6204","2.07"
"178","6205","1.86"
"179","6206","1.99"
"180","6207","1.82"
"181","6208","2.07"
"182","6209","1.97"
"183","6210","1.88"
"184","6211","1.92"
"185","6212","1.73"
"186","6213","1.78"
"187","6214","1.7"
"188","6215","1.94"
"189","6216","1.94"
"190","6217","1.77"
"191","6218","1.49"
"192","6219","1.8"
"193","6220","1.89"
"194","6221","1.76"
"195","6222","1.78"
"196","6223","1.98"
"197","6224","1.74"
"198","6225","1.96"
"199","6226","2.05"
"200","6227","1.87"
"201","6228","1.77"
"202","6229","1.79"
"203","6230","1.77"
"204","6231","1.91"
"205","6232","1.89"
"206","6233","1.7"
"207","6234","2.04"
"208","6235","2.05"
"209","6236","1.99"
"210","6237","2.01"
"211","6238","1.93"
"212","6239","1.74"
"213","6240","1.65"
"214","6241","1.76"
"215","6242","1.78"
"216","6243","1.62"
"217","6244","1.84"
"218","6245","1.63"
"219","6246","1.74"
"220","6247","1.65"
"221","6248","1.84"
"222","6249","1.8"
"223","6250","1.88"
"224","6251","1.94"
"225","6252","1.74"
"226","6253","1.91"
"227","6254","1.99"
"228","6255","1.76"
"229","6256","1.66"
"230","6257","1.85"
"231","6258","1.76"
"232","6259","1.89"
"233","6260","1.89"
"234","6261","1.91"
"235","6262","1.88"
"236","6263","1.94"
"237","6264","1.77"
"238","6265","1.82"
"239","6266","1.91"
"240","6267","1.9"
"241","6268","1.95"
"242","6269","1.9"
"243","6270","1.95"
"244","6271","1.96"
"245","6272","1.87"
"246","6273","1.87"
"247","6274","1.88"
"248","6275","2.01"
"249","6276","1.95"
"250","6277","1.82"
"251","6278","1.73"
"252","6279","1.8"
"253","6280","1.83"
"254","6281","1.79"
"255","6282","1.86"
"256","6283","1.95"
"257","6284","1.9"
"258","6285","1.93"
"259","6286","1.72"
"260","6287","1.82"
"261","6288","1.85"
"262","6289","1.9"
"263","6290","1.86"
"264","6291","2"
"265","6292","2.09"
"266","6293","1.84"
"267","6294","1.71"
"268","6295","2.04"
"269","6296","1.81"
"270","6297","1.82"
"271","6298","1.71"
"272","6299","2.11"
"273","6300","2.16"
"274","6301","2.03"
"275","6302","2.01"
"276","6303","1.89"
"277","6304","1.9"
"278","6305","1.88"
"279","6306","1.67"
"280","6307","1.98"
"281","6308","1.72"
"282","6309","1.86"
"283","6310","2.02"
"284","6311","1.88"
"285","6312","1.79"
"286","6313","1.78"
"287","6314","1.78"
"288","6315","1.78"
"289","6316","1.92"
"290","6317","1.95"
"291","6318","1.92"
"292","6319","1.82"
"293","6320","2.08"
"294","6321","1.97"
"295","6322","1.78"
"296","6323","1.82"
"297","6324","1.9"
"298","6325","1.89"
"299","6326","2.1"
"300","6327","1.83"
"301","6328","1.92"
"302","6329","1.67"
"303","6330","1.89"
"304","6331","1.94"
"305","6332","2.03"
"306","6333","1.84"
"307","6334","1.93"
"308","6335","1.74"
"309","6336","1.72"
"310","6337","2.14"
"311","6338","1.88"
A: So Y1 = 0.50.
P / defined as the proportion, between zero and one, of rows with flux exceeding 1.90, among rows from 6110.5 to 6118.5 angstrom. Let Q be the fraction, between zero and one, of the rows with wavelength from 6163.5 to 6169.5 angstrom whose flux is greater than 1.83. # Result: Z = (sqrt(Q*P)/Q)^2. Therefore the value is 3.75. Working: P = 0.6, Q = 0.2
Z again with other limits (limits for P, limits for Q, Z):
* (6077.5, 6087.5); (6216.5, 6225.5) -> 0.90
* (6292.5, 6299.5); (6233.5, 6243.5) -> 0.57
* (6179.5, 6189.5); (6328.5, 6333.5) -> 0.75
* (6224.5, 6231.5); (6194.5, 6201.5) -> 0.60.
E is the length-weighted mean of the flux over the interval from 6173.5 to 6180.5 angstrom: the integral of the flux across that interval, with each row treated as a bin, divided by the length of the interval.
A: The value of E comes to 1.88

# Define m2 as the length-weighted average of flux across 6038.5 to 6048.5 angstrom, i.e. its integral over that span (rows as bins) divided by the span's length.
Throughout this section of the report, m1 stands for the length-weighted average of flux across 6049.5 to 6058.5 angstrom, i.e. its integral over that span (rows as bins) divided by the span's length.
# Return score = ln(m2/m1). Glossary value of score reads -0.03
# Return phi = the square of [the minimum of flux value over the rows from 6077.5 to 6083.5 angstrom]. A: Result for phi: 3.3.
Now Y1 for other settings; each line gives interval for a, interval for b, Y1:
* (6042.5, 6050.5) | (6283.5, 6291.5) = 0.55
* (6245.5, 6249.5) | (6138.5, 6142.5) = 0.48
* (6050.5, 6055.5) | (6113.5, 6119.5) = 0.50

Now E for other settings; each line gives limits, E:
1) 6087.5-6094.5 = 1.93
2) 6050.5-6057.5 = 1.94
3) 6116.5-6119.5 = 1.97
